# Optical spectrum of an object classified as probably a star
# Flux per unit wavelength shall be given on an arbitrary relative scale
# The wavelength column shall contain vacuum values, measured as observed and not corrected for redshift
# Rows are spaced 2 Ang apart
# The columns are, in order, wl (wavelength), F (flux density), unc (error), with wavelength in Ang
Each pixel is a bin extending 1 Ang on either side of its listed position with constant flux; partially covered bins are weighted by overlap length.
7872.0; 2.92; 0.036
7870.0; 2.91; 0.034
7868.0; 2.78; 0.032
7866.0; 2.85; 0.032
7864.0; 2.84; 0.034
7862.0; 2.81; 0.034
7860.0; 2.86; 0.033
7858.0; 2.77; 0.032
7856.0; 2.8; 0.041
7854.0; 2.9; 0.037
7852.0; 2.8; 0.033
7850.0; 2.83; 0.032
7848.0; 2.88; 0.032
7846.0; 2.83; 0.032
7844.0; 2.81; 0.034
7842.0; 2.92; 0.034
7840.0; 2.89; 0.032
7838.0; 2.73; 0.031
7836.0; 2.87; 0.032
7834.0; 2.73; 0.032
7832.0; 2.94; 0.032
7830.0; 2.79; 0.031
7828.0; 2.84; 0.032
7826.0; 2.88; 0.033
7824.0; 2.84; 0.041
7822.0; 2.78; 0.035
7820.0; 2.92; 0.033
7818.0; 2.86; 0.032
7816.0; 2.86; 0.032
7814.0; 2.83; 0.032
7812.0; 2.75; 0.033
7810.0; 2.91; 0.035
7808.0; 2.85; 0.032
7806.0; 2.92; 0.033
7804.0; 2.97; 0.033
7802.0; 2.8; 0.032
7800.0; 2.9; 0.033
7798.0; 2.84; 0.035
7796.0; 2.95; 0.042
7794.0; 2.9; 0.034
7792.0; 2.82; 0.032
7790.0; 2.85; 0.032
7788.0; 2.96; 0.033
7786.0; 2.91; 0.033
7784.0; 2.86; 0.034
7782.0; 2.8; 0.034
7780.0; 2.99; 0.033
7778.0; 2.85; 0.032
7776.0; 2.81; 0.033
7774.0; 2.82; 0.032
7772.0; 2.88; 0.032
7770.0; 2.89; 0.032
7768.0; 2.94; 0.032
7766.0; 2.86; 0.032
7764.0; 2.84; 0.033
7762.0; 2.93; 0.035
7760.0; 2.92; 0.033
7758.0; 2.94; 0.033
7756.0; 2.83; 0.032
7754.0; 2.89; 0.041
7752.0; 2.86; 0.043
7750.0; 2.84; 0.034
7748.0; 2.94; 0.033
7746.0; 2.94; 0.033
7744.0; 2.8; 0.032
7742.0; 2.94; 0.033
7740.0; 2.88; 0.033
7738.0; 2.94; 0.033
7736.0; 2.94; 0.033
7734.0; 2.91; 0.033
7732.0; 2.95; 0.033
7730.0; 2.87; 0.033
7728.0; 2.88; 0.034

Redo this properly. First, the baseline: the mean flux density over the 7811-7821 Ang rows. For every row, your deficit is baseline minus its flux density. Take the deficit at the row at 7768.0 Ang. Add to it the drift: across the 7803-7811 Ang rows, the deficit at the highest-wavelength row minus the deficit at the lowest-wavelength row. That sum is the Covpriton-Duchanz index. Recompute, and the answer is -0.036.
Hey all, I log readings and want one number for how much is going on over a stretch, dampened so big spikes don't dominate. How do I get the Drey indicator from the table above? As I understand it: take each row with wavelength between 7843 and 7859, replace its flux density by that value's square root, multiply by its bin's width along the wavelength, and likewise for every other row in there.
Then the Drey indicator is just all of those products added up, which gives 27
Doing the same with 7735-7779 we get 75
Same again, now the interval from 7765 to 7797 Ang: 54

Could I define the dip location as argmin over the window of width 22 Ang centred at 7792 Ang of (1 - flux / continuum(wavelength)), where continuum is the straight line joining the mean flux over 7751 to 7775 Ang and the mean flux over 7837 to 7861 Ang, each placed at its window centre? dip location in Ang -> 7788.0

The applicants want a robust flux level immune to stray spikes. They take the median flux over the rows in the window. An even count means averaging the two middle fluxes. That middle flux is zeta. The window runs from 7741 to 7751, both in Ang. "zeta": 2.94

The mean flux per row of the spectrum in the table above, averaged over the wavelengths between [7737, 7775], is 2.89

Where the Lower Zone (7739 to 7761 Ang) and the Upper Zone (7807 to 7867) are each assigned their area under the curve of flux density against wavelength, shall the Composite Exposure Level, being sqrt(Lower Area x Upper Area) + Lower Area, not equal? 168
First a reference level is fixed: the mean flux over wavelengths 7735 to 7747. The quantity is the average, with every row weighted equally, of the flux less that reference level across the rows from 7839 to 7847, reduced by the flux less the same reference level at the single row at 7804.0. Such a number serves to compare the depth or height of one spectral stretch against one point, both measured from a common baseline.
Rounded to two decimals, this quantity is -0.11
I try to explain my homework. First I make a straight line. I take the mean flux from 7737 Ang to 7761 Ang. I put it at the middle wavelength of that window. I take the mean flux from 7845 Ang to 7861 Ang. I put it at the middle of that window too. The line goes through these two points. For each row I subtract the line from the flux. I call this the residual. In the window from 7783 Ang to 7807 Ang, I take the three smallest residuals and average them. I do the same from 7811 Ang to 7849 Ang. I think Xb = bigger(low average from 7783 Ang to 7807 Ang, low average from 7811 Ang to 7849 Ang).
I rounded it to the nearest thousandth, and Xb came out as -0.046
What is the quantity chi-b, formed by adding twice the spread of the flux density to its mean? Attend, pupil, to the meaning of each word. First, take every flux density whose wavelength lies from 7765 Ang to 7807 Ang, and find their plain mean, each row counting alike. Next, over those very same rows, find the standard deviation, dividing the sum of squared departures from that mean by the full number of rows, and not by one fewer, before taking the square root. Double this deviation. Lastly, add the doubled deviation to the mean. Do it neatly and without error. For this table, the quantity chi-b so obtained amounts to 3.00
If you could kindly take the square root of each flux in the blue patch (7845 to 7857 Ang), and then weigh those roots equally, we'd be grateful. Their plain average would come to 1.69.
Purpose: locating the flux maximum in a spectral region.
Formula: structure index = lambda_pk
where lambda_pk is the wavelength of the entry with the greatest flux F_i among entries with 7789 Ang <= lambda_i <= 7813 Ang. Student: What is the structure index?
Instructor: 7804.0 Ang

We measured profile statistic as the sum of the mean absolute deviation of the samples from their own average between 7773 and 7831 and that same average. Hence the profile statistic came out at 2.91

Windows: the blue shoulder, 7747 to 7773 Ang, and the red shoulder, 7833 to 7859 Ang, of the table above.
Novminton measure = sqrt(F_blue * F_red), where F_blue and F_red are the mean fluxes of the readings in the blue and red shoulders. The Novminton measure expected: 2.86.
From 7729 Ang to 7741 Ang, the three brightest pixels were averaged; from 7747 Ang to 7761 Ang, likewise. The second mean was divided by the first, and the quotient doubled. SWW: 1.99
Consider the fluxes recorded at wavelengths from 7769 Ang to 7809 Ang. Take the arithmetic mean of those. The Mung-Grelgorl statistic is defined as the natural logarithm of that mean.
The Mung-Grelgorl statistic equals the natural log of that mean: 1.06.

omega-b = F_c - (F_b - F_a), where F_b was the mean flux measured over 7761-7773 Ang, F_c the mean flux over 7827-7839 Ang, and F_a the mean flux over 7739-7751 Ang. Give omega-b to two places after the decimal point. 2.82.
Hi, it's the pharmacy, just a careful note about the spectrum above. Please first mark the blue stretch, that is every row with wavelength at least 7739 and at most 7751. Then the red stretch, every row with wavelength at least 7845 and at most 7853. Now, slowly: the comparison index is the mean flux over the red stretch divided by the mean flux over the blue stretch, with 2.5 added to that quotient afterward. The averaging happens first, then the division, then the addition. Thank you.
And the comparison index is 3.48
